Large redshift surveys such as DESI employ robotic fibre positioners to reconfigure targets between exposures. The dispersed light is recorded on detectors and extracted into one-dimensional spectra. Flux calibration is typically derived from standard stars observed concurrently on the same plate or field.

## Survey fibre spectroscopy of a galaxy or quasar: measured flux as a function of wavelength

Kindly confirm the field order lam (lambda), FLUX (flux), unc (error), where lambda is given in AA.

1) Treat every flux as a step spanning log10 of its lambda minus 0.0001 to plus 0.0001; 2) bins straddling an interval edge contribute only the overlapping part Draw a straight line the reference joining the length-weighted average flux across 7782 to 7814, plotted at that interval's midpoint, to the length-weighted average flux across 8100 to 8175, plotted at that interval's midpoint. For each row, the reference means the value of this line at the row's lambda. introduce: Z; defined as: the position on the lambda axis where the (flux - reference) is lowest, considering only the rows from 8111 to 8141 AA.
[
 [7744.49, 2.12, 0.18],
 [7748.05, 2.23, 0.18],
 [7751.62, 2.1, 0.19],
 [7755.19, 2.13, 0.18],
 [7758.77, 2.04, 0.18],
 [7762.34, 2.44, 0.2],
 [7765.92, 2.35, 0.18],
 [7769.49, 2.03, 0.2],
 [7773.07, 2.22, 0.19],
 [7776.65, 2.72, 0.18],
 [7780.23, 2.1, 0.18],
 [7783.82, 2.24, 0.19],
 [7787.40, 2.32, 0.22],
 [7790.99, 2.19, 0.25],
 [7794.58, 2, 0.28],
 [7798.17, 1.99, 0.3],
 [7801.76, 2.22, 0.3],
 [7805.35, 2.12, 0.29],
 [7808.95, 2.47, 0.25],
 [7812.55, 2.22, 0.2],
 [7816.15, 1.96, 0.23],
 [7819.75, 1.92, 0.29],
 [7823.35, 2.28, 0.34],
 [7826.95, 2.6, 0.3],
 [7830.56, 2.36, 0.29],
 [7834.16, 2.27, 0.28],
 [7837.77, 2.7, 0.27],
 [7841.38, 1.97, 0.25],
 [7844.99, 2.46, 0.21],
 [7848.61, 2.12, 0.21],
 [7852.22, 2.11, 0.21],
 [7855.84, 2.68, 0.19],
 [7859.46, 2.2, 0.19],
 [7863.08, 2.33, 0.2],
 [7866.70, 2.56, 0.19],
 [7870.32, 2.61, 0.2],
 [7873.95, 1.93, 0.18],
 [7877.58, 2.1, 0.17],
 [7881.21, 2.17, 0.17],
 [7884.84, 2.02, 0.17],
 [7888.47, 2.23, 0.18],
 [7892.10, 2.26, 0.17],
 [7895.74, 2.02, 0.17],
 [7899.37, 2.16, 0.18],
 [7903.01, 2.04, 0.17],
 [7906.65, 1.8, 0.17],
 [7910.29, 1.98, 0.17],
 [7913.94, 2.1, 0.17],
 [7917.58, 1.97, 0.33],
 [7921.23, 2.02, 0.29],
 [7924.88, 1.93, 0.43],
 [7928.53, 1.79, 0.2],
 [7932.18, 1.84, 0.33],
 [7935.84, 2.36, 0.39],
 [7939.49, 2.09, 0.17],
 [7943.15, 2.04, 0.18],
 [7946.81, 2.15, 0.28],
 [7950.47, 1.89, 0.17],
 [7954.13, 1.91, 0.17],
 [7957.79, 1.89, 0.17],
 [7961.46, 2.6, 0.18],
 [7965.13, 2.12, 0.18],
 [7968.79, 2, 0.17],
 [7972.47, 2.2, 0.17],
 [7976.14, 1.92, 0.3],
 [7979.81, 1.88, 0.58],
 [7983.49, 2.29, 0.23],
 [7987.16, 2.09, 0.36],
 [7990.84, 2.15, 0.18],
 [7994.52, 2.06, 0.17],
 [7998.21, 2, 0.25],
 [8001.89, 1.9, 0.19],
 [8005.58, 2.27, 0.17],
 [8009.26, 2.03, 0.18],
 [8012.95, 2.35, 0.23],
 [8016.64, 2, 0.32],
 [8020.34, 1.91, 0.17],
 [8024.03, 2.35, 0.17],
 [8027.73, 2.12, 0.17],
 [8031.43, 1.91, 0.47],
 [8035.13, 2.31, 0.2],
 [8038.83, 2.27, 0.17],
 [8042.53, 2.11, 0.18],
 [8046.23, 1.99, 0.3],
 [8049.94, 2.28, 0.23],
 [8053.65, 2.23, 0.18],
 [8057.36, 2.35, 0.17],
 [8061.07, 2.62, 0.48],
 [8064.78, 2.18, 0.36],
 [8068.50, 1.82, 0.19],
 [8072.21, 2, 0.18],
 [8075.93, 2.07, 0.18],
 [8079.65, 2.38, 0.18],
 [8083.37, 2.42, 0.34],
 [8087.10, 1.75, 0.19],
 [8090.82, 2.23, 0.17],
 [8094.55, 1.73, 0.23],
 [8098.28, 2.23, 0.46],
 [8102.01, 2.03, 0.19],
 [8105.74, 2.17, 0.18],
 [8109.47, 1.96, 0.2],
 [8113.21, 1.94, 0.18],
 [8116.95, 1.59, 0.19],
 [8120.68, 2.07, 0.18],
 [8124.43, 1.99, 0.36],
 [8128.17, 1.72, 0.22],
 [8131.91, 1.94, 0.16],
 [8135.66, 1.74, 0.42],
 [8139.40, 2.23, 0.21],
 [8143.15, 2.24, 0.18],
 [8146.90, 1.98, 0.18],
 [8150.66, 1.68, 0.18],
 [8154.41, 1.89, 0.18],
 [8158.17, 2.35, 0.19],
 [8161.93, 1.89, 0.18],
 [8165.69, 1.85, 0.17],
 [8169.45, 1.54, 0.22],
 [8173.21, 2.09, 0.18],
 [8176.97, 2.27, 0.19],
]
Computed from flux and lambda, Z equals 8116.95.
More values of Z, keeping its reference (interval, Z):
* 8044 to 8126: 8116.95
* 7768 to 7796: 7794.58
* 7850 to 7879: 7873.95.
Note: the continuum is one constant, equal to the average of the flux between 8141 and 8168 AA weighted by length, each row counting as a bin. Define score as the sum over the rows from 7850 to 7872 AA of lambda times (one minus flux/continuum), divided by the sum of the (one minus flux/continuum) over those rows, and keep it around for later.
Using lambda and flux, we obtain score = 7862.8 AA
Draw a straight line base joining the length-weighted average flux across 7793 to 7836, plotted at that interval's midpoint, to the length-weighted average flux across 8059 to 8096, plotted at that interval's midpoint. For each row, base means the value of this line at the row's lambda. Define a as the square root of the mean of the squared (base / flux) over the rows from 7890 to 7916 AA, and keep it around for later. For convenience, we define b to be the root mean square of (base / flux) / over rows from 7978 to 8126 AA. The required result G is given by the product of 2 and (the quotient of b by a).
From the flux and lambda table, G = 1.93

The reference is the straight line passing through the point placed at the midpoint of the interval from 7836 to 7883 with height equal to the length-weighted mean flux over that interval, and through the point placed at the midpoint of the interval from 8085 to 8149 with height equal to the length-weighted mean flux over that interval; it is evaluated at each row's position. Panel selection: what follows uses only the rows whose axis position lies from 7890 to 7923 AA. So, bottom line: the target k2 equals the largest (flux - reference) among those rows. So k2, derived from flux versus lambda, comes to 0.0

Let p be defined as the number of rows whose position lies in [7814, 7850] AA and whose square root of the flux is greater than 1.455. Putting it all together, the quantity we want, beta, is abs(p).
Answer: 7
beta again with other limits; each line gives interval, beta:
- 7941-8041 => 12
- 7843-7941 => 12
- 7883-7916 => 3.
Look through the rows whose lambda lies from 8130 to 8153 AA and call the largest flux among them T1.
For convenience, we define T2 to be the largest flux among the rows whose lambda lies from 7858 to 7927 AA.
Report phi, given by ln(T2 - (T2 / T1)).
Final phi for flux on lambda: 0.37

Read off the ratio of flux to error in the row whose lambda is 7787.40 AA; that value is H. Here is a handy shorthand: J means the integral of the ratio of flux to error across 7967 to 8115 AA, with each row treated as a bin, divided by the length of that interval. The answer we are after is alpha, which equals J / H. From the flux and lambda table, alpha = 0.94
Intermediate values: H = 10.55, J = 9.9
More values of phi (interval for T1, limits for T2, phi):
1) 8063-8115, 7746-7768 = 0.36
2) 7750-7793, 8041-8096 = 0.50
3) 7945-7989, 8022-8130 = 0.48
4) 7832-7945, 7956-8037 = 0.49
